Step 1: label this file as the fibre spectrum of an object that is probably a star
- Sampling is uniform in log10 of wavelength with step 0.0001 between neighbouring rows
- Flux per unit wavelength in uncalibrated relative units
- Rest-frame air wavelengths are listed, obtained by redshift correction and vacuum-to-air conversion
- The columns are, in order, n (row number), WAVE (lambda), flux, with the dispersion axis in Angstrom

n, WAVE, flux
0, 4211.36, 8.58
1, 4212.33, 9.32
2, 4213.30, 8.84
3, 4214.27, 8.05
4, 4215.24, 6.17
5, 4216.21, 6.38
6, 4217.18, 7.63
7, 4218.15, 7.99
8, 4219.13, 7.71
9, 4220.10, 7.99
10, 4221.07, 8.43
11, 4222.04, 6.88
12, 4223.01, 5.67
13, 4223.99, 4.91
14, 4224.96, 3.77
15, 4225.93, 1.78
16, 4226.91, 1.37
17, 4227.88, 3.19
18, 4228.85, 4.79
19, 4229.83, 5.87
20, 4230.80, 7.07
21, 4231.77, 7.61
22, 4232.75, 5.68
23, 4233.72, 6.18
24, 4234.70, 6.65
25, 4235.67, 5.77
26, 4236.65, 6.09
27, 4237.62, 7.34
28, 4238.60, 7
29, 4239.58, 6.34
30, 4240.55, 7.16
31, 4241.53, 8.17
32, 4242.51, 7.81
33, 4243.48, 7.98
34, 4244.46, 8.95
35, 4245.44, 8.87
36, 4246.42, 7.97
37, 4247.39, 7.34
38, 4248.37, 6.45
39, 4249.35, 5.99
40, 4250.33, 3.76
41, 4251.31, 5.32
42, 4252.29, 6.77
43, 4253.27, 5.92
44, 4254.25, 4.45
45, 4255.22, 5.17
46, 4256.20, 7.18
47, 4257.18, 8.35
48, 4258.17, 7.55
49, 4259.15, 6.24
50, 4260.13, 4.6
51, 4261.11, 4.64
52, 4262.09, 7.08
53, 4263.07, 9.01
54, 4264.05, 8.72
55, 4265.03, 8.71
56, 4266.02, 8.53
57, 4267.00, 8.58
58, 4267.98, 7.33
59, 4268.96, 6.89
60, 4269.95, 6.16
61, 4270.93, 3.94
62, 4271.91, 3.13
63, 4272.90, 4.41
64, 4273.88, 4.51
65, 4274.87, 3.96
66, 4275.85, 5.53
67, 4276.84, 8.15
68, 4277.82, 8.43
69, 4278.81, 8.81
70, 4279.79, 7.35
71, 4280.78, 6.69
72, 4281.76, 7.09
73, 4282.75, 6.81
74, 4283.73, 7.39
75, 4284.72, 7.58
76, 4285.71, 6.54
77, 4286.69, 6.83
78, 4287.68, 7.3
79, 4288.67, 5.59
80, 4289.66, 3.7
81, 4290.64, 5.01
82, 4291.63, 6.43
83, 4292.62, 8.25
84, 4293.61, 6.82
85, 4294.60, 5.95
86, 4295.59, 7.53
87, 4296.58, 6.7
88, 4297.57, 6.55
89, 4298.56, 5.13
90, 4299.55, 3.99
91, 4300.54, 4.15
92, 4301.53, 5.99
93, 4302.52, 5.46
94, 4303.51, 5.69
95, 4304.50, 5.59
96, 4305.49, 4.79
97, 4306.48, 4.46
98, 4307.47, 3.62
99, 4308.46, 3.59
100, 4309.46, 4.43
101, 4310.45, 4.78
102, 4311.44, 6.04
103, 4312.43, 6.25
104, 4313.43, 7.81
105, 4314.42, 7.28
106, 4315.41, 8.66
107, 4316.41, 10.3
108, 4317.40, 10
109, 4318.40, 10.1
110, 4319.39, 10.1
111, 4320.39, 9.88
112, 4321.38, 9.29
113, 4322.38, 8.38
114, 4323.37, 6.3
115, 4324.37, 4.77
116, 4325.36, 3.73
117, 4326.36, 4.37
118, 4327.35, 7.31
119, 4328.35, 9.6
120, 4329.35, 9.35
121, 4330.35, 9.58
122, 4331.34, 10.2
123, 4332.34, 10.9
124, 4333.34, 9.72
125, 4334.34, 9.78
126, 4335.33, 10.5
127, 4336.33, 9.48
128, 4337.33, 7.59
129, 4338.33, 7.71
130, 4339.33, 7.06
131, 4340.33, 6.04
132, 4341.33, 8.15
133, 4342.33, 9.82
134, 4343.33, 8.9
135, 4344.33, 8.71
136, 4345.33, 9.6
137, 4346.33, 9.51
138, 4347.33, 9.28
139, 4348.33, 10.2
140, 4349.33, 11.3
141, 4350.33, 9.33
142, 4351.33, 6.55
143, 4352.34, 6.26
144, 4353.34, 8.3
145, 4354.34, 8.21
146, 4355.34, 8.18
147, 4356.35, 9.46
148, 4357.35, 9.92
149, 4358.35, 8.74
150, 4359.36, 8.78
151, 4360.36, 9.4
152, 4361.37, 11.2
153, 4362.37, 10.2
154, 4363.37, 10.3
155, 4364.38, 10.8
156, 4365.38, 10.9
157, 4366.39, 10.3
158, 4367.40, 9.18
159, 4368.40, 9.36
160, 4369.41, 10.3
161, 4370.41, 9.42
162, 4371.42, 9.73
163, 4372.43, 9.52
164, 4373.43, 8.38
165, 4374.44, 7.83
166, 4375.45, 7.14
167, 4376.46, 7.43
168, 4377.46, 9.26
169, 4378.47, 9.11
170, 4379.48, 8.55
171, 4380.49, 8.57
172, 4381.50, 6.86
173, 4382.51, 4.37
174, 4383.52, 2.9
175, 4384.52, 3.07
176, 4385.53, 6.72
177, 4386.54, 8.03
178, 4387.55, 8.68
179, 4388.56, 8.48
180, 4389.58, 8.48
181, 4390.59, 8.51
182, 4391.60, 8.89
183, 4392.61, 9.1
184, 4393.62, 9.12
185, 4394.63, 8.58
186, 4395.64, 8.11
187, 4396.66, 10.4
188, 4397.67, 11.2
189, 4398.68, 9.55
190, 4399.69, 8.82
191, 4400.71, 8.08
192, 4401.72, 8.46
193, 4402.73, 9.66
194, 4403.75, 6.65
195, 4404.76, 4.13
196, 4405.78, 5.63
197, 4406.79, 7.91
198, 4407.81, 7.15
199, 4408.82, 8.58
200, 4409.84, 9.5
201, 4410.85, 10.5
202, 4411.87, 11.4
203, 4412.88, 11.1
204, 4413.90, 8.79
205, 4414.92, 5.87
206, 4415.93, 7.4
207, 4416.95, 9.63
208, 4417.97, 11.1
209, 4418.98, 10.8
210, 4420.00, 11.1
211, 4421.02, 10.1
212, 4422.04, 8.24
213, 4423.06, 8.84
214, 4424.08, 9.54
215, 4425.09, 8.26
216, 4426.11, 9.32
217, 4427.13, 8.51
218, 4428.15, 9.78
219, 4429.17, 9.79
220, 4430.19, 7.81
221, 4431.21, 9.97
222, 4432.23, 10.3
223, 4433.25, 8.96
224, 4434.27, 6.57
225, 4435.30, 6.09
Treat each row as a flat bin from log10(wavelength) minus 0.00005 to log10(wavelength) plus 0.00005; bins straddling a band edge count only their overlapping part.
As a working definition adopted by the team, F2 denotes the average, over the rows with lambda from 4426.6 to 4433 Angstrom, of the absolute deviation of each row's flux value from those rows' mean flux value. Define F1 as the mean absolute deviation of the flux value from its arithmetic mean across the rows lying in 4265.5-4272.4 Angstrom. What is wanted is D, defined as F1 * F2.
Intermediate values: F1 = 1.7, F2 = 0.8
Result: 1.3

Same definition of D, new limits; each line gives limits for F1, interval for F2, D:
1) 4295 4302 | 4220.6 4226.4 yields 1.9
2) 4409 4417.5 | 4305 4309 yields 0.7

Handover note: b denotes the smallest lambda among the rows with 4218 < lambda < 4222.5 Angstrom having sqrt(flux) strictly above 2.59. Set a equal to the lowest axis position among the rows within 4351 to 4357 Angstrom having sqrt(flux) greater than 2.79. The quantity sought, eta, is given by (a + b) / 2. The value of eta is 4285.7 Angstrom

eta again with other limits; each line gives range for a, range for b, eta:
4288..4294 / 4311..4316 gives 4303.0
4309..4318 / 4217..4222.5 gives 4265.3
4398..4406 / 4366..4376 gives 4382.5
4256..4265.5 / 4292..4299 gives 4274.9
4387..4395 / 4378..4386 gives 4383.0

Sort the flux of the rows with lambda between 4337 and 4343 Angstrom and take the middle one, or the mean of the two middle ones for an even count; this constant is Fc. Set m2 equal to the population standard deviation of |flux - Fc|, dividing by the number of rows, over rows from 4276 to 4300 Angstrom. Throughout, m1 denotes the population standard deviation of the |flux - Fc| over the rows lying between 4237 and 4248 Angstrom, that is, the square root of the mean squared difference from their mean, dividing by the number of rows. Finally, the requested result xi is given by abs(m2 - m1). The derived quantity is 0.6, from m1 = 0.42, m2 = 1.03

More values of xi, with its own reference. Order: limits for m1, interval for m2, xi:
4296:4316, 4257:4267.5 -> 0.3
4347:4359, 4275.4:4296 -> 0.0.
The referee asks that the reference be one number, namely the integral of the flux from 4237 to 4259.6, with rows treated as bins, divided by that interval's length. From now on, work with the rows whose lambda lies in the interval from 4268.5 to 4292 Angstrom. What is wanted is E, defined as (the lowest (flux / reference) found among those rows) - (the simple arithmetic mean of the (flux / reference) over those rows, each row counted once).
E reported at -0.44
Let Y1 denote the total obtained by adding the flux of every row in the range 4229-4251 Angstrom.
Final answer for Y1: 152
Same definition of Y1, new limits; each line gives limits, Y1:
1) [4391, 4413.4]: 193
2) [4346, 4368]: 206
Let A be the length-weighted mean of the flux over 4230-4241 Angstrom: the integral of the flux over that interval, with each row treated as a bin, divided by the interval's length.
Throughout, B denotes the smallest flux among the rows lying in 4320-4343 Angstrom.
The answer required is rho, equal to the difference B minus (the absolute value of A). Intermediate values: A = 6.6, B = 3.73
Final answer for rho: -2.9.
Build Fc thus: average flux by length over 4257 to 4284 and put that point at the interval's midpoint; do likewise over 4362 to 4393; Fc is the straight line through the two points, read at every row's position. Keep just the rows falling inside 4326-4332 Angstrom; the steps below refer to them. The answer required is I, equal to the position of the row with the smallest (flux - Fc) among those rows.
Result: 4326.36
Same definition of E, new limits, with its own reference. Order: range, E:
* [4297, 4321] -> -0.42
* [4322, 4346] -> -0.66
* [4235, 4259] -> -0.45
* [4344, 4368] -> -0.45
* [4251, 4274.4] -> -0.47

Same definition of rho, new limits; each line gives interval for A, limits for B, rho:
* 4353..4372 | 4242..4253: -5.9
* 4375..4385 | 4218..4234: -5.4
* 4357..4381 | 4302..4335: -5.8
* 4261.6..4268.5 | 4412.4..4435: -2.4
